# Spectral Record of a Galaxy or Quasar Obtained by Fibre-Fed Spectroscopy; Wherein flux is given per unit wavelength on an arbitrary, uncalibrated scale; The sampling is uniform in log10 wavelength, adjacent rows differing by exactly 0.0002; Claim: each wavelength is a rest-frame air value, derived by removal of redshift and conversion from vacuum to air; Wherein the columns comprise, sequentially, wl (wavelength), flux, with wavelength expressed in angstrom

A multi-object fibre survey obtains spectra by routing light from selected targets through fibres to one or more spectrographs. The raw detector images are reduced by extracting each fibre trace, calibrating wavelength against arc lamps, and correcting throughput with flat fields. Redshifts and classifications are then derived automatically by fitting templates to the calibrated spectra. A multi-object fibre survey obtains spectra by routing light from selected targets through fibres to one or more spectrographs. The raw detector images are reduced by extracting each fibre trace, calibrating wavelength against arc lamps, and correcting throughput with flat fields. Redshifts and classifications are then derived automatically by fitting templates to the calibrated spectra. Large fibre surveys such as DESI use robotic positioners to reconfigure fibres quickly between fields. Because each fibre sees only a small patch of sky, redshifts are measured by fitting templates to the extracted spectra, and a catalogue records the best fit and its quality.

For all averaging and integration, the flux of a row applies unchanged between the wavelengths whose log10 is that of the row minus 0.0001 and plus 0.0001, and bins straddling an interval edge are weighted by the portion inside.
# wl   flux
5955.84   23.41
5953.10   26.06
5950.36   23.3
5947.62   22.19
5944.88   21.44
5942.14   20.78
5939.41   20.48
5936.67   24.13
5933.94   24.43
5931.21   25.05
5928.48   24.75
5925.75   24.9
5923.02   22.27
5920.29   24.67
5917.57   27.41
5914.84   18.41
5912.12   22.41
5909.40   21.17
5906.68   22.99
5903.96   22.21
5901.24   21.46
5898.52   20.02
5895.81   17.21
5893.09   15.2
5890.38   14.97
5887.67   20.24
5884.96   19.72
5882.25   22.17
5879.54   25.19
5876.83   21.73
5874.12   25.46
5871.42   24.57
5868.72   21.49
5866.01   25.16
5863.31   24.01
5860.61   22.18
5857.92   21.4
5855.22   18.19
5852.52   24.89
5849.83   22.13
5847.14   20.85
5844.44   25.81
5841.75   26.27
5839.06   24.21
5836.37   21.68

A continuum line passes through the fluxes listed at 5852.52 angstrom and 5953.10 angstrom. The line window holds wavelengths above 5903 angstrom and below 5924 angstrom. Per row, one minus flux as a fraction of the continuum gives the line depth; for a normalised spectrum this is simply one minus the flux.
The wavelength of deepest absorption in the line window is 5914.84 angstrom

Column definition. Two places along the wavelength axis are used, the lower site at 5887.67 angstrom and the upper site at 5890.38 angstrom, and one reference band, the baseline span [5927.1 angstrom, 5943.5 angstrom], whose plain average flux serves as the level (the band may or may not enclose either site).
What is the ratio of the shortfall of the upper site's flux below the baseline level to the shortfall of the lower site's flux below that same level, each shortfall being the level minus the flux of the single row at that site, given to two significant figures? 2.7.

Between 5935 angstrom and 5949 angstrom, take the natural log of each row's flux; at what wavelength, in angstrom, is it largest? 5936.67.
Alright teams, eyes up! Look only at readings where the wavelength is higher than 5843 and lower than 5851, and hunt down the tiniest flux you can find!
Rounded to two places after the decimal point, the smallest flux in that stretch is 20.85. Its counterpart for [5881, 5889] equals 19.72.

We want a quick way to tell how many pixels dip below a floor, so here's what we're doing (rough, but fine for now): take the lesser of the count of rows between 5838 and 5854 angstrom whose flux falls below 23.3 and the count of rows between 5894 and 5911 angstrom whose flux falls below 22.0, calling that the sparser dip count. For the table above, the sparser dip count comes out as 2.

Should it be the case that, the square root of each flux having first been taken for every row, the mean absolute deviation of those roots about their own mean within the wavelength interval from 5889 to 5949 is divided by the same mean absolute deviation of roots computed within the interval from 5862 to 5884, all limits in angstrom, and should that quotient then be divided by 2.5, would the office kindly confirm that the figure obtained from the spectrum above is 0.701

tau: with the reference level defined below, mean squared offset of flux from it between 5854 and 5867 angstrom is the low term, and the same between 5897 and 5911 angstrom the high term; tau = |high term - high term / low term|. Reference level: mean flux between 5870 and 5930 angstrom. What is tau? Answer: 1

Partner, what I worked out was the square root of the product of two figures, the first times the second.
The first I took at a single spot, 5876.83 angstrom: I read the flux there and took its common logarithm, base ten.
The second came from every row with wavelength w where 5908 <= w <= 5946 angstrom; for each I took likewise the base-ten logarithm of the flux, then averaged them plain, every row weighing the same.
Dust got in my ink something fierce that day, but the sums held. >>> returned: 1.35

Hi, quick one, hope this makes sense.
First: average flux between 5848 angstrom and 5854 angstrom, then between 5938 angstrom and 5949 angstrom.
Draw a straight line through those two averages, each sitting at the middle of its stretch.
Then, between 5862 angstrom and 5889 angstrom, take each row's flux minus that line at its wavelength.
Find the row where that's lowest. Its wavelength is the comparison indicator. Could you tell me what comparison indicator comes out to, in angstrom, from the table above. 5884.96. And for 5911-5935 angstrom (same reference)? 5914.84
